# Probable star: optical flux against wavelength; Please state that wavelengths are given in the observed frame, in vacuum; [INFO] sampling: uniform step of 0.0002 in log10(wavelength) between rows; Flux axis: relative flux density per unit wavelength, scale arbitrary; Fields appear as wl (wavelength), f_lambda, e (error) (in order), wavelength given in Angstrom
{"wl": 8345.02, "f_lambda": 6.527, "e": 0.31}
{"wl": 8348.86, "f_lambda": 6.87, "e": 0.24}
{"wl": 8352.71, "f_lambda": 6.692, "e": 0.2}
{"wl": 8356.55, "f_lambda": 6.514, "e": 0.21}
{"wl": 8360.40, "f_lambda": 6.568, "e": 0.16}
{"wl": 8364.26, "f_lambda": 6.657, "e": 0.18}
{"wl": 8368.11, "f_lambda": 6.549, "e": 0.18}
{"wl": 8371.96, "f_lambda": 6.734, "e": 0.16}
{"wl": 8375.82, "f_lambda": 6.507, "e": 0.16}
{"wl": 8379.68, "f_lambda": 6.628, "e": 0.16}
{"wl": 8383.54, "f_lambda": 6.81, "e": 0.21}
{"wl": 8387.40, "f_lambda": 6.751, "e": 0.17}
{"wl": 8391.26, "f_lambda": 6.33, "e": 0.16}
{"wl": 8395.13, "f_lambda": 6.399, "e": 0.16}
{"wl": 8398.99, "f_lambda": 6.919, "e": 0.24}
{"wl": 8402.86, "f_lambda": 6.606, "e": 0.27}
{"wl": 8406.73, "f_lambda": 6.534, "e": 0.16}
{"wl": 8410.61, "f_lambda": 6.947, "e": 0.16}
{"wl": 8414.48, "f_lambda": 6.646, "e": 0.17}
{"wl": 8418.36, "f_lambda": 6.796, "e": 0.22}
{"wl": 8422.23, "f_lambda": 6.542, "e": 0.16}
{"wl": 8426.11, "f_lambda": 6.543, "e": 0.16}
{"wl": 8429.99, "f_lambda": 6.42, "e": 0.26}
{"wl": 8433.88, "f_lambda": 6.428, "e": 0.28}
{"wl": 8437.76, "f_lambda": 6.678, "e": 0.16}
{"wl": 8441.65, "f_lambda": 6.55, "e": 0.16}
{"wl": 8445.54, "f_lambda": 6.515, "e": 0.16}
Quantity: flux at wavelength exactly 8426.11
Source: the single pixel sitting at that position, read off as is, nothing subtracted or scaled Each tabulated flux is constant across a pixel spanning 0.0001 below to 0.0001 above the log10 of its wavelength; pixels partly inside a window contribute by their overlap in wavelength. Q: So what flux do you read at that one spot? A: 6.543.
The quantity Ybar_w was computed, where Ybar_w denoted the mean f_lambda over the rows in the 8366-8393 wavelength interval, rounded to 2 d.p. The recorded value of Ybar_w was 6.62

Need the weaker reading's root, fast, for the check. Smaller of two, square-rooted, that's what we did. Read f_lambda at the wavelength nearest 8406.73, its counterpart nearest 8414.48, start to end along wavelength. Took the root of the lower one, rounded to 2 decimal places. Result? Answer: 2.56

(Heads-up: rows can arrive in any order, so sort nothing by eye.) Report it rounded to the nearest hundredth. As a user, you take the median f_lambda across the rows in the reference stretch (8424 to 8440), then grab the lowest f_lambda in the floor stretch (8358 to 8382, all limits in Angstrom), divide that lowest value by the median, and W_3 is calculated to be 1.00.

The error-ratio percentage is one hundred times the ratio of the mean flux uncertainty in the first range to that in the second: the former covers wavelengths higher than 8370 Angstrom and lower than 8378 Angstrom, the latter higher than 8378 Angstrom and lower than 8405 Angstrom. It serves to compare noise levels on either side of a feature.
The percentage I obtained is 82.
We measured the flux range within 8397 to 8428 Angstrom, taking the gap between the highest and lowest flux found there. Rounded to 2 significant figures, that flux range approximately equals 0.41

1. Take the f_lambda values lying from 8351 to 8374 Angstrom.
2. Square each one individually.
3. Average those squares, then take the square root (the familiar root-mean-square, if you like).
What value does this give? 6.62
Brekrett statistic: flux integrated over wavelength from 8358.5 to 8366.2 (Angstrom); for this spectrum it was 50.9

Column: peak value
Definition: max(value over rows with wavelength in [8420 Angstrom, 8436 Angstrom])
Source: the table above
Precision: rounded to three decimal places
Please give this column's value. 6.543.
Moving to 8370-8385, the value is 6.810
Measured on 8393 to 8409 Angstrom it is 6.919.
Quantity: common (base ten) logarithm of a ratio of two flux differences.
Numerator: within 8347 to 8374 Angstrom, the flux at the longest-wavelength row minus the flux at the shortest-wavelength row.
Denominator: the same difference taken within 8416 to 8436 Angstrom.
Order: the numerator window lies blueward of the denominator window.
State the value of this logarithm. -0.4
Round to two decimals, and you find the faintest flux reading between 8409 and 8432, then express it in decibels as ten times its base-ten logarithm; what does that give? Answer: 8.08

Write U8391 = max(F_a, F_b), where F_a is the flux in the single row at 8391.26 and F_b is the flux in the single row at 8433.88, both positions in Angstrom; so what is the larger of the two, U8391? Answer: 6.43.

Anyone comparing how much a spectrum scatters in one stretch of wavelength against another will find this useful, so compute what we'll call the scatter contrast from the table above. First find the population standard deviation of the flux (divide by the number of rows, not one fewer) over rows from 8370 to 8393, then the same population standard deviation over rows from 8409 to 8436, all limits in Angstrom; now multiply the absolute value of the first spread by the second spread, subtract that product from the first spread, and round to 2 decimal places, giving 0.14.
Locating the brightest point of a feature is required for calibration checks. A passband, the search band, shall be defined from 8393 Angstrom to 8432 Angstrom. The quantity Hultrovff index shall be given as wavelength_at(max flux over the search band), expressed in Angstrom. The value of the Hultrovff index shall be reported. 8410.61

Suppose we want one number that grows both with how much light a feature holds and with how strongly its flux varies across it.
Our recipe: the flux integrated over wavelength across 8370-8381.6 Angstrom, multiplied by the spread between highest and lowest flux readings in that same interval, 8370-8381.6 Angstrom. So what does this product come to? 17.4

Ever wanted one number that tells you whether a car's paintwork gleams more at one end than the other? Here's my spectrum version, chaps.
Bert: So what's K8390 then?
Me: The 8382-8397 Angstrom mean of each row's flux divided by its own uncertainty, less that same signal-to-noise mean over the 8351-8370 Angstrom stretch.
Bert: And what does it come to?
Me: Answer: 2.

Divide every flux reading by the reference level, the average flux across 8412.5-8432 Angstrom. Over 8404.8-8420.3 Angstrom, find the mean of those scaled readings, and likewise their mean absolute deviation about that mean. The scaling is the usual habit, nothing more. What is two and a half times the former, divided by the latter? 120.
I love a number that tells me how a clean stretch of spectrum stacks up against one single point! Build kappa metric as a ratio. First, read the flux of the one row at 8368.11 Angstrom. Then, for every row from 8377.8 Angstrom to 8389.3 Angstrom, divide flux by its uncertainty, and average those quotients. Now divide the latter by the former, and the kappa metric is 5.8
